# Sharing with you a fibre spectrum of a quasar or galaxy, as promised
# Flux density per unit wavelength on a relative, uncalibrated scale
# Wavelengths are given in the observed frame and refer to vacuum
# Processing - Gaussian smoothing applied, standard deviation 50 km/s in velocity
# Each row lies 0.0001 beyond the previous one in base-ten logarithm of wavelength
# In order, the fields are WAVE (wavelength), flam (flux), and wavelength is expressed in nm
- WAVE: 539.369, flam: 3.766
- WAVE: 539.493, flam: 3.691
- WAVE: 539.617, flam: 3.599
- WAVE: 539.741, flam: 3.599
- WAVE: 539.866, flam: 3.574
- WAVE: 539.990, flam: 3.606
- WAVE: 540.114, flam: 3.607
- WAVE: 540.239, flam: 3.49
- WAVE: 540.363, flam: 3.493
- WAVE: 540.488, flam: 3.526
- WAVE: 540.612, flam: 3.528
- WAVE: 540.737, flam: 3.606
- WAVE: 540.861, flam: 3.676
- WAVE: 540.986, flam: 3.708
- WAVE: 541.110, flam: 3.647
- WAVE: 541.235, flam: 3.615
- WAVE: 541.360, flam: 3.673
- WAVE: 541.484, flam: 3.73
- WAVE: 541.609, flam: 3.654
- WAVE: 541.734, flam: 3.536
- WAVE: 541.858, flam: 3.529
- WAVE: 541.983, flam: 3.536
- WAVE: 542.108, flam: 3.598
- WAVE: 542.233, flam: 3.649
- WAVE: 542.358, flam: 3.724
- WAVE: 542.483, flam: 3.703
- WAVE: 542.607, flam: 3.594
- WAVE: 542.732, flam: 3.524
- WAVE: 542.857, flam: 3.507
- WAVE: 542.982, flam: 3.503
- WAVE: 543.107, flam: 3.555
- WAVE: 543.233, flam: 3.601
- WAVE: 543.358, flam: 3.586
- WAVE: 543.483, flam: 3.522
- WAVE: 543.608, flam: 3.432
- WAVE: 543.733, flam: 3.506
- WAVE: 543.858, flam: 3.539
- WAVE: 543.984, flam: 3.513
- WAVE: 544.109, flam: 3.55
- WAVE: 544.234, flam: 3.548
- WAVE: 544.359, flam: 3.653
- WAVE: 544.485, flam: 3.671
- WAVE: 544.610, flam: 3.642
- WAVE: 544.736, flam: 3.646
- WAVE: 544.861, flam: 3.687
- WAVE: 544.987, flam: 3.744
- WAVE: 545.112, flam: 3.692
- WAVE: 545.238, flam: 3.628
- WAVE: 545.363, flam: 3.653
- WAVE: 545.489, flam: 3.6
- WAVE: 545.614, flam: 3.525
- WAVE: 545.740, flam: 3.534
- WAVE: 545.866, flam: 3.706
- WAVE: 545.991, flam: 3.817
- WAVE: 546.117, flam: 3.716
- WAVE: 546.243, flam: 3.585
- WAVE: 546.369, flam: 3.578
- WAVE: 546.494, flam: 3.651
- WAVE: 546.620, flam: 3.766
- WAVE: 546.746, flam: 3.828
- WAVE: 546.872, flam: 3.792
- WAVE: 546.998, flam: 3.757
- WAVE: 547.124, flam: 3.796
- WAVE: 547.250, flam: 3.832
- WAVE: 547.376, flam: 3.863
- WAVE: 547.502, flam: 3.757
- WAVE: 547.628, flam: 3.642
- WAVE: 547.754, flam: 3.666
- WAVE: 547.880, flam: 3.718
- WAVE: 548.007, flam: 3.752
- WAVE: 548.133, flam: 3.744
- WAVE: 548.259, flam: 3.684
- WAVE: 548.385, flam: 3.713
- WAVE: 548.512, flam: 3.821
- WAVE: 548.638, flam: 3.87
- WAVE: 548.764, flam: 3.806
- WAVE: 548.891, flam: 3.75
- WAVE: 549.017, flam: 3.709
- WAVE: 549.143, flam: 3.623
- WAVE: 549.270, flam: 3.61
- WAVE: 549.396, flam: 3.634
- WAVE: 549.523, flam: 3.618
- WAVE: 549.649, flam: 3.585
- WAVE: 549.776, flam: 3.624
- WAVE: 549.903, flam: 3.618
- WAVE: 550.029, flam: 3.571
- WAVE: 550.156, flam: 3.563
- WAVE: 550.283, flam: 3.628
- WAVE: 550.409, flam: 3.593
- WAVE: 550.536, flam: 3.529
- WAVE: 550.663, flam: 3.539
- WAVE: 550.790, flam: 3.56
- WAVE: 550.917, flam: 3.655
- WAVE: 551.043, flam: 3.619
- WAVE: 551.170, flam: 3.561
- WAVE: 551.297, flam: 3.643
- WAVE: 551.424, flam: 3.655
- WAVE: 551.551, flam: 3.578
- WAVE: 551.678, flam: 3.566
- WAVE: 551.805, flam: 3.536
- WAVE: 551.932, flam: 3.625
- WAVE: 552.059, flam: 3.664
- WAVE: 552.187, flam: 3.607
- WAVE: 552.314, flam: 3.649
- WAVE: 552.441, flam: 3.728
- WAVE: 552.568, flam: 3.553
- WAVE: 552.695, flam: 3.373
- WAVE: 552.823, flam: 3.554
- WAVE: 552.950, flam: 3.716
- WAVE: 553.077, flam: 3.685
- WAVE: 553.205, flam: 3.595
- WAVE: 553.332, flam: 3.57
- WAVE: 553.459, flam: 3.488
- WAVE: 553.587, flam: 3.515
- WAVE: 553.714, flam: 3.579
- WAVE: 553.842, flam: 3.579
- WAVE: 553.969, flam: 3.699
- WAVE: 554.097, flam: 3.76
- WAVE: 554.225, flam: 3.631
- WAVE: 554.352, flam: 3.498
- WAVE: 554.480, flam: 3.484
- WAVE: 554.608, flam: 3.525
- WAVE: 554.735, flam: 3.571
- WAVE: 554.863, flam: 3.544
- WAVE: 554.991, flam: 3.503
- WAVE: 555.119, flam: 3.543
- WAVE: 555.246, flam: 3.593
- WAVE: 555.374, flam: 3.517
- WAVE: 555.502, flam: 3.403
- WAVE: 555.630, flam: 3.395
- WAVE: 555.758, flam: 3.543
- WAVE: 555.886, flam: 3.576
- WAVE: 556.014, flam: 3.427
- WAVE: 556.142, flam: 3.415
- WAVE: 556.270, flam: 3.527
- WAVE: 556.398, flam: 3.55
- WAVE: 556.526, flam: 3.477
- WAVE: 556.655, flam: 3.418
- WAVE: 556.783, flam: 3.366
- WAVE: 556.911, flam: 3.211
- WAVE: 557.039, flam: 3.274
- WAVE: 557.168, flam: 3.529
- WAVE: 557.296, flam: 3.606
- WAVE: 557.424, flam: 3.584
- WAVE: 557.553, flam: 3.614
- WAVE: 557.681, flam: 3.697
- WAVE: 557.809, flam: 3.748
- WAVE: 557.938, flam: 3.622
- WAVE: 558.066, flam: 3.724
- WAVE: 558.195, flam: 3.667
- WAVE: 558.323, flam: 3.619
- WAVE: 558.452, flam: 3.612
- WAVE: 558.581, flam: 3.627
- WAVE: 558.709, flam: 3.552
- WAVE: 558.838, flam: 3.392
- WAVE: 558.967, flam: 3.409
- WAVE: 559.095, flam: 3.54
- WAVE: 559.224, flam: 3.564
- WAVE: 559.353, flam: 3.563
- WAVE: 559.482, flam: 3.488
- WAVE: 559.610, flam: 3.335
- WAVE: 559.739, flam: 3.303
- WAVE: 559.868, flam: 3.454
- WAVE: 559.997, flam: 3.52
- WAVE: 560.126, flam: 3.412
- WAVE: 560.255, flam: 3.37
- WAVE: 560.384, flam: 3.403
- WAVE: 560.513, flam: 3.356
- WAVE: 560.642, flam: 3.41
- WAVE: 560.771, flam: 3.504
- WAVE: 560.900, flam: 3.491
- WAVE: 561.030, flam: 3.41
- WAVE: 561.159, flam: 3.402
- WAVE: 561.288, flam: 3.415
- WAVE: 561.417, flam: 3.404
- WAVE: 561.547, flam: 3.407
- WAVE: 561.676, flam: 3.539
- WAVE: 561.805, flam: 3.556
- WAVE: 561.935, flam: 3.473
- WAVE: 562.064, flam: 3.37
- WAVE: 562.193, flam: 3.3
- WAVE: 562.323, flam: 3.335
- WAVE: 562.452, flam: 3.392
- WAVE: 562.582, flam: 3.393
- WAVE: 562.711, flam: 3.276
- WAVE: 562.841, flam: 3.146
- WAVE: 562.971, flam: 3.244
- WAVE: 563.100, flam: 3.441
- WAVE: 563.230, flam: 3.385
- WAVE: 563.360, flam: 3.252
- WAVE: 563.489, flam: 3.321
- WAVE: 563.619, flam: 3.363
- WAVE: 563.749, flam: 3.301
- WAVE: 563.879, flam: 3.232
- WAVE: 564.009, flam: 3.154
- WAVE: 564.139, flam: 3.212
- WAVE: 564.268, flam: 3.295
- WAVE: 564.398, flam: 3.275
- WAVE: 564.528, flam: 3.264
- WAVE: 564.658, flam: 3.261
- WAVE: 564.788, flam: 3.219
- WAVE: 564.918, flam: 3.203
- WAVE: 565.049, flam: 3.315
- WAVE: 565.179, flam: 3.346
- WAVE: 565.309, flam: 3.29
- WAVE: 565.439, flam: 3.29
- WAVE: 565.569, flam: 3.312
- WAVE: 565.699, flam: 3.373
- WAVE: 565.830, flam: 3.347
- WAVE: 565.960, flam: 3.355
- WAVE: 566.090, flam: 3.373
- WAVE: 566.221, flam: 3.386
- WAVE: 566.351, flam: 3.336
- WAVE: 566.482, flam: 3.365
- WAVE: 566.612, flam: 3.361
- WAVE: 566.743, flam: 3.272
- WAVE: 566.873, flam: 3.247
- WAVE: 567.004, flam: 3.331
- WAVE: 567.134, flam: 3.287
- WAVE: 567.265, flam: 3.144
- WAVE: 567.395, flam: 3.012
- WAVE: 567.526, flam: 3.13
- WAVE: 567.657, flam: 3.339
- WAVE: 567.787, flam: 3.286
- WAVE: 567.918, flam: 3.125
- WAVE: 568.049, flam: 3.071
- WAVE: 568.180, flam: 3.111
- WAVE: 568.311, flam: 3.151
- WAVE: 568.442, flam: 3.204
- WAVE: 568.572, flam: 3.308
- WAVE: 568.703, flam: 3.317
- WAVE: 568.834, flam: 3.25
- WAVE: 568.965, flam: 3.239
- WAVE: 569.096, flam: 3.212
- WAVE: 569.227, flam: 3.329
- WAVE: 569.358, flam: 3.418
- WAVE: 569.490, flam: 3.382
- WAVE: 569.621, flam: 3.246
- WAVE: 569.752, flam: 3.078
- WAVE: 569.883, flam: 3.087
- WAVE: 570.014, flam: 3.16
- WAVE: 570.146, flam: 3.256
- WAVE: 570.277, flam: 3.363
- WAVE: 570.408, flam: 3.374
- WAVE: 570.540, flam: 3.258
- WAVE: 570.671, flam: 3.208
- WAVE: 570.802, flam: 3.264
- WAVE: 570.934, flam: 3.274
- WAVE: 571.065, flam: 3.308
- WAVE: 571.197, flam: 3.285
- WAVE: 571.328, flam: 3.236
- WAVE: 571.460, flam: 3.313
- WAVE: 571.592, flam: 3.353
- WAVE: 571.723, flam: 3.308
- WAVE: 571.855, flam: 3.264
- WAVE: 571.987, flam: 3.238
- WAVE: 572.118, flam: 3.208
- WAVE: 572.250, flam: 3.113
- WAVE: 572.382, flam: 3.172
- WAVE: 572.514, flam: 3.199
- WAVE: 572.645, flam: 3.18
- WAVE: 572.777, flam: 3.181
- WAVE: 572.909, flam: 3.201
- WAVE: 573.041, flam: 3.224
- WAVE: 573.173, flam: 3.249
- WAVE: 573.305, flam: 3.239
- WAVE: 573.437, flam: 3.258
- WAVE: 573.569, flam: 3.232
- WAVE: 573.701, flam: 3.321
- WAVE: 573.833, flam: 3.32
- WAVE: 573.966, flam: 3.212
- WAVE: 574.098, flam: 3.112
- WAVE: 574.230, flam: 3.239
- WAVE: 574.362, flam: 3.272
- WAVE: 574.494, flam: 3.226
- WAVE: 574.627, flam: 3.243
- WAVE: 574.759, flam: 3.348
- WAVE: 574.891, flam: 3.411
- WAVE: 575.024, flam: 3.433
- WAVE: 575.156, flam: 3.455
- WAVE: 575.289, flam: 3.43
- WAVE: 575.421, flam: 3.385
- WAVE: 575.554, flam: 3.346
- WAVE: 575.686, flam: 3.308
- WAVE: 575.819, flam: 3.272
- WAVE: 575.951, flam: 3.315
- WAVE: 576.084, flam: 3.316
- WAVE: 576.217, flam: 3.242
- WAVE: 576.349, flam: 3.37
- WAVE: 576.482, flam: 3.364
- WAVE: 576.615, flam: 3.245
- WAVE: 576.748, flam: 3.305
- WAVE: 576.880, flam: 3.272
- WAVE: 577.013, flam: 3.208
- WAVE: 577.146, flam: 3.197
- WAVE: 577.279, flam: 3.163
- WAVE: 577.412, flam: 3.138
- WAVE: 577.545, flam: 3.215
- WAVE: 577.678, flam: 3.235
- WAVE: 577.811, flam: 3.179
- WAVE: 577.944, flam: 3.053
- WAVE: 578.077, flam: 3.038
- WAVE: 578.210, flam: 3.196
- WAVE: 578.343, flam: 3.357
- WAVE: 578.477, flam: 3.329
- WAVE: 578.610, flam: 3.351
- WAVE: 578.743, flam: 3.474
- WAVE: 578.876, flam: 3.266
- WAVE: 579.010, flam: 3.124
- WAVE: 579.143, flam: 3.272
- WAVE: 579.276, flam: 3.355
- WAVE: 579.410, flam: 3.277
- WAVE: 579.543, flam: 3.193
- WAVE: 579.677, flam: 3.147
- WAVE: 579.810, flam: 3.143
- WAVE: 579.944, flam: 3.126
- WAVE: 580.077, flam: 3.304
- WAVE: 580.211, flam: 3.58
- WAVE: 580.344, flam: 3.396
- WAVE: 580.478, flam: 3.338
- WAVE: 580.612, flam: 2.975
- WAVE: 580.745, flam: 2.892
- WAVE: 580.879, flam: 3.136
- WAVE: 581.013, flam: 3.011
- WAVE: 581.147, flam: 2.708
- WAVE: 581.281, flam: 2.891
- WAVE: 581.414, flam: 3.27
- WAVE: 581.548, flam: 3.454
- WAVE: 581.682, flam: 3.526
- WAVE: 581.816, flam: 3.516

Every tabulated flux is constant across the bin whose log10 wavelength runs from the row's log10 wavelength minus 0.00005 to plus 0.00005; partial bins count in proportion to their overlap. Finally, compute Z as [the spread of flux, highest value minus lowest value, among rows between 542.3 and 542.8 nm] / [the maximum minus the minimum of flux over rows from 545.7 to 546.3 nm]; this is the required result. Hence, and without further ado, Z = 0.7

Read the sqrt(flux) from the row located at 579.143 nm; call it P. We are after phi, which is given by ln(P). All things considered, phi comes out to 0.59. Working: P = 1.81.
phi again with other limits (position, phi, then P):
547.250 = 0.67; 1.96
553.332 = 0.64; 1.89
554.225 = 0.64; 1.91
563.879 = 0.59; 1.80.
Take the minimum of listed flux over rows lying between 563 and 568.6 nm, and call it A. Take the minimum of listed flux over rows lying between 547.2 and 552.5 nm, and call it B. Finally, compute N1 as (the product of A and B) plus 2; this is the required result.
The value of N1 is 12.6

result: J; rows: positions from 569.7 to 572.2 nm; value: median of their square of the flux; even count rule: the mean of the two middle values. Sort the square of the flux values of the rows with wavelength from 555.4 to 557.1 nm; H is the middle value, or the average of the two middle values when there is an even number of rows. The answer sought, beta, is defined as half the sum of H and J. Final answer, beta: 11.2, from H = 11.7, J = 10.7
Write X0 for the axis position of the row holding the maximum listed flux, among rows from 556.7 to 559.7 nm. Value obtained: 557.809 nm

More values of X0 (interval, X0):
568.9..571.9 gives 569.358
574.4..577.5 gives 575.156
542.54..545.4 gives 544.987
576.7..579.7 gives 578.743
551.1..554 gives 552.441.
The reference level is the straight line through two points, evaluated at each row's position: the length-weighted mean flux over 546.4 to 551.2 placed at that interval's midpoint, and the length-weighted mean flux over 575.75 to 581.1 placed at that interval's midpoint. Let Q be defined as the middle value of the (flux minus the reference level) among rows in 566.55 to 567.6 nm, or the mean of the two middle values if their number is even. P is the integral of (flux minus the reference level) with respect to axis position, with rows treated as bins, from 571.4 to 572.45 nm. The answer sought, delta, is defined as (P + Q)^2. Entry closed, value 0.06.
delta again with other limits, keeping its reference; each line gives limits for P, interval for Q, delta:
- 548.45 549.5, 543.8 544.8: 0.01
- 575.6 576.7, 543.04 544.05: 0.04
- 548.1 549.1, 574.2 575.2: 0.01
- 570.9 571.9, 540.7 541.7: 0.03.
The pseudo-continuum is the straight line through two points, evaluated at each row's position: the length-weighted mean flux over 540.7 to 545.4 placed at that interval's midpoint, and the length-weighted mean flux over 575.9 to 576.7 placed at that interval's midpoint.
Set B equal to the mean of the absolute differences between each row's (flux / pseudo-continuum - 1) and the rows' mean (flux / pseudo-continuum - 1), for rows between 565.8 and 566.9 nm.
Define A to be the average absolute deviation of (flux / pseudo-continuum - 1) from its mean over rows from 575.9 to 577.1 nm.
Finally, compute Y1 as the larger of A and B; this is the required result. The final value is 0.013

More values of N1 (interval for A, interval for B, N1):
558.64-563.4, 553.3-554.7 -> 13.0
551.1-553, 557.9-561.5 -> 13.1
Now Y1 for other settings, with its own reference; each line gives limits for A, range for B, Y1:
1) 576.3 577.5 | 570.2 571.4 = 0.020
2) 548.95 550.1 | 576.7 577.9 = 0.012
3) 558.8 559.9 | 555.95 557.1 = 0.023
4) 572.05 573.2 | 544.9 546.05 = 0.021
